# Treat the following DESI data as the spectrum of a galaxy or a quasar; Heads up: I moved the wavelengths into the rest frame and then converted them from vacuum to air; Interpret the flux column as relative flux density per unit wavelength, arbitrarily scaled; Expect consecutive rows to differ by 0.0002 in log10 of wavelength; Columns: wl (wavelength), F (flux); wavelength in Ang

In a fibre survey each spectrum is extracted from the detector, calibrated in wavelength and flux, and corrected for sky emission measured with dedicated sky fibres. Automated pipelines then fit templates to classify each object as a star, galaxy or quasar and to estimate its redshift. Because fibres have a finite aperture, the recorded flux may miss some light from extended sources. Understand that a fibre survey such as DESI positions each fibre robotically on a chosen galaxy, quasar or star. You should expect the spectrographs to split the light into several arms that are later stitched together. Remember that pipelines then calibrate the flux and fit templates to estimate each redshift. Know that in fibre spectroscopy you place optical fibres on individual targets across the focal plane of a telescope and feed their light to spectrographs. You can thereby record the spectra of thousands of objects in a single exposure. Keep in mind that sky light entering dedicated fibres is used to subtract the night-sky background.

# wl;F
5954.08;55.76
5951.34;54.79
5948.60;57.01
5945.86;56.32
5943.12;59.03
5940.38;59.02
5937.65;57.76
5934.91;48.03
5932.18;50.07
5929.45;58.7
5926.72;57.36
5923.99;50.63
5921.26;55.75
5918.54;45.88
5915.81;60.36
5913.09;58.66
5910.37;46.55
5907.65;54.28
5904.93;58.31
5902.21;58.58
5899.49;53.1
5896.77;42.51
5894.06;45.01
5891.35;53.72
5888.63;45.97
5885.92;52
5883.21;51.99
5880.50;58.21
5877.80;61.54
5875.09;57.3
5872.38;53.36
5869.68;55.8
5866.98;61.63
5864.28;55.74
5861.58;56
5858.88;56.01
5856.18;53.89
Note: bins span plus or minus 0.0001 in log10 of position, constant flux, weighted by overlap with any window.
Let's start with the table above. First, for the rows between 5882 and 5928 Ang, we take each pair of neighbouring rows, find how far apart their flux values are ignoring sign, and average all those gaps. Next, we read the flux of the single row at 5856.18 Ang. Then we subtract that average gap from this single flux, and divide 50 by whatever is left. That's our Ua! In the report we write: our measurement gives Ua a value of 1.05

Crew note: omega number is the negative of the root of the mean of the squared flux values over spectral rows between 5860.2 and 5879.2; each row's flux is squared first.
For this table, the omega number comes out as -57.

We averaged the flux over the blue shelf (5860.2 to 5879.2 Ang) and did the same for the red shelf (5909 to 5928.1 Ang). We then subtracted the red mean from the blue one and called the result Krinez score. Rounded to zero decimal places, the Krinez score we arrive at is 4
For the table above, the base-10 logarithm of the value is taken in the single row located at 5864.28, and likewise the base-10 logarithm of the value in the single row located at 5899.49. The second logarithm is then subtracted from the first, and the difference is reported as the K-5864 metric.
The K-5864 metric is 0.021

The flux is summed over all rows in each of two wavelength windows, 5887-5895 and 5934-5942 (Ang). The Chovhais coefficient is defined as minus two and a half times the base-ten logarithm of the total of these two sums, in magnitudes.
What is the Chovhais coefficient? -6.23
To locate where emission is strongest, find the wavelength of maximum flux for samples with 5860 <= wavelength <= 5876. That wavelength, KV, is 5866.98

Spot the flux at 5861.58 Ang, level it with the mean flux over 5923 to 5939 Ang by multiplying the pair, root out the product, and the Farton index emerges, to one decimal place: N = 54.9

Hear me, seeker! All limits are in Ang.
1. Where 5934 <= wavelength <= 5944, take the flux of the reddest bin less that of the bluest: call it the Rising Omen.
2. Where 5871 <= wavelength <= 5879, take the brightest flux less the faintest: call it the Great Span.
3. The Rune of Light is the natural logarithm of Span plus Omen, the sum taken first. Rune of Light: 3.0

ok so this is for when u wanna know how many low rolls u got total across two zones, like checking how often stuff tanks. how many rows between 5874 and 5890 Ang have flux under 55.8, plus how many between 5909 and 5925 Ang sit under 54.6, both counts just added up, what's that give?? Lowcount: 6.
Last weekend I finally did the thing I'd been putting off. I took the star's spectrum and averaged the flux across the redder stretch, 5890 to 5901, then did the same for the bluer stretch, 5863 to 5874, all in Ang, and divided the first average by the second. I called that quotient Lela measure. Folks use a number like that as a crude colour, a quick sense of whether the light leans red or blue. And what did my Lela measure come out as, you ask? 0.86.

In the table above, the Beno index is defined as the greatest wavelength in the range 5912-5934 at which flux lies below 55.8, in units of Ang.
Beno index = 5932.18 Ang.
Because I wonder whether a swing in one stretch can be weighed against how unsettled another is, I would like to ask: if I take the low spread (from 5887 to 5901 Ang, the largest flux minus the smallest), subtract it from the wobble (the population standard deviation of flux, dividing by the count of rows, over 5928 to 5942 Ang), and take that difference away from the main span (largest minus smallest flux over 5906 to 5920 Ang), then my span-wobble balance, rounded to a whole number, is 21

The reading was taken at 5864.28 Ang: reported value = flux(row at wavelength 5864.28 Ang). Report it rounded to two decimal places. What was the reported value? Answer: 55.74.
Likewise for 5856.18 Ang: 53.89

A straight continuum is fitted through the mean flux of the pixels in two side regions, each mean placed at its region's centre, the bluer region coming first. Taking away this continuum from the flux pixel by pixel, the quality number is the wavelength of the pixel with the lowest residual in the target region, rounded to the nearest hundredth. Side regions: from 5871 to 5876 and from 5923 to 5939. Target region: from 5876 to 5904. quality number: 5896.77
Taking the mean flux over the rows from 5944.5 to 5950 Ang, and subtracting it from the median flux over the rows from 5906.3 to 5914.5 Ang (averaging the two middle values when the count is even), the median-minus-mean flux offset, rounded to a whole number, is -2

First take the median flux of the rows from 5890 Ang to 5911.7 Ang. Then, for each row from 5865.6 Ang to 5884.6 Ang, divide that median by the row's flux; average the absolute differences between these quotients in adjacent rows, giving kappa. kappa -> 0.07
